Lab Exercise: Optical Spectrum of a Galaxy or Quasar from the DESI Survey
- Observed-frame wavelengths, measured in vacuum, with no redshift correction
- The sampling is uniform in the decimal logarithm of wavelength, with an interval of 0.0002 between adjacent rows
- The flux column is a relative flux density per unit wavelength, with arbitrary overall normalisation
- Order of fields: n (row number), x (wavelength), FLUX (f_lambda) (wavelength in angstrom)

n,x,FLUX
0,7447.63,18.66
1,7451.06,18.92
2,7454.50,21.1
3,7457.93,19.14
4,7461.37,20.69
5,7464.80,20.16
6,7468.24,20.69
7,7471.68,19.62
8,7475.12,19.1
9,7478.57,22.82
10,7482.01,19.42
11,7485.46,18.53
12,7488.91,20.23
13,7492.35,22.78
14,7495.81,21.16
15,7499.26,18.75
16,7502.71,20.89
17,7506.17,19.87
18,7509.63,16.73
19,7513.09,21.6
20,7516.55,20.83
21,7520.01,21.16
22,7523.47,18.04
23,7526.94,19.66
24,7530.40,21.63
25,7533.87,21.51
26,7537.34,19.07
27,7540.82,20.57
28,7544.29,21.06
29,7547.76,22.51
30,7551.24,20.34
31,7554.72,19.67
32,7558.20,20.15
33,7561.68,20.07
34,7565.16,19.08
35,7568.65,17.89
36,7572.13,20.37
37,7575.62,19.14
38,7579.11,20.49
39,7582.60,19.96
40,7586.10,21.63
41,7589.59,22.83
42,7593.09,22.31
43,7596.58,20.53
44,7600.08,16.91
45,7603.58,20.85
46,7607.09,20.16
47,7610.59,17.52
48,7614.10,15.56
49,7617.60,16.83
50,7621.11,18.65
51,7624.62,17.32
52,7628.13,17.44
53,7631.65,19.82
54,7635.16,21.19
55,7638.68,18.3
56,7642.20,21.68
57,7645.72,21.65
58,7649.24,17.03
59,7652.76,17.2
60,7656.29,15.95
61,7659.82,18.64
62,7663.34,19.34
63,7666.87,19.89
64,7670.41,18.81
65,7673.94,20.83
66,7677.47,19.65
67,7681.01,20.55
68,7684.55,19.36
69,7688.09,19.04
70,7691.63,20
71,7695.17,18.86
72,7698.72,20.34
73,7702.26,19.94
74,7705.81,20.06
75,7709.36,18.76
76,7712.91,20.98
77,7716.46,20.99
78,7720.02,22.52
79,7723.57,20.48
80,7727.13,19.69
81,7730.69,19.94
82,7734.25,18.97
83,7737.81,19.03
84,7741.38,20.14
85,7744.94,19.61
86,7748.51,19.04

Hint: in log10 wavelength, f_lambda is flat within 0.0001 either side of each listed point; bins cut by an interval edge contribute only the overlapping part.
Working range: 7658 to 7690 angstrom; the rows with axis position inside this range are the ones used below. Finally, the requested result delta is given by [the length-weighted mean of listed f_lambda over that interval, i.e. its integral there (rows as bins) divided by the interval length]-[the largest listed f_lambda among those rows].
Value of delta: -1.27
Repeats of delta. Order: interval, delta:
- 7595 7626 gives -2.59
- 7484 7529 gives -2.74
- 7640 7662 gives -2.98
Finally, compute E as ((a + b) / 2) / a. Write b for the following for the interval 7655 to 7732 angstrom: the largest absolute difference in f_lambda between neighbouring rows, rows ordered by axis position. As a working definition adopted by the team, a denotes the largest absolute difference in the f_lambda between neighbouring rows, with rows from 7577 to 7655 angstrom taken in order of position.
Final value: 0.79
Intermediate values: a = 4.62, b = 2.7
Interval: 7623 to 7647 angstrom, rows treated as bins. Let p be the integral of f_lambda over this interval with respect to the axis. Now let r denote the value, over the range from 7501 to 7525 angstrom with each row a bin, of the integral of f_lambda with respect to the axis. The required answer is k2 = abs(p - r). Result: 7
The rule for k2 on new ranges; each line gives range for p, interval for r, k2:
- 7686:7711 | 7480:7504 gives 3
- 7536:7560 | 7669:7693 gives 18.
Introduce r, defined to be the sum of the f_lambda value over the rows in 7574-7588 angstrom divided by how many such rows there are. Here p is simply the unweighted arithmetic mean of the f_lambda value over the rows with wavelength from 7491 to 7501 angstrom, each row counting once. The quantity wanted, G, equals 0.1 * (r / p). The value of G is 0.097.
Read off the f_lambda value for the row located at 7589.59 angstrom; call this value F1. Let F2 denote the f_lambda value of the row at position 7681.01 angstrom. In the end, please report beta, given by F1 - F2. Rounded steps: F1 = 22.83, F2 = 20.55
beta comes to 2.3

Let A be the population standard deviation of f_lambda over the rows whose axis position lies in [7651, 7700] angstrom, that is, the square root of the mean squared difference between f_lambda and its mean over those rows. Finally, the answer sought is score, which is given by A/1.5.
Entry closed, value 0.84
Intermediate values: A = 1.26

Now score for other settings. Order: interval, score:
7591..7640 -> 1.29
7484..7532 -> 1.06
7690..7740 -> 0.66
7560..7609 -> 1.02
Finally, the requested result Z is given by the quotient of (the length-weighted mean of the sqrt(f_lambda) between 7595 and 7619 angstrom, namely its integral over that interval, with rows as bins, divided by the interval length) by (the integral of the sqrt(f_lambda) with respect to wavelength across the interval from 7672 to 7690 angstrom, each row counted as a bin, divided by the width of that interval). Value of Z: 0.96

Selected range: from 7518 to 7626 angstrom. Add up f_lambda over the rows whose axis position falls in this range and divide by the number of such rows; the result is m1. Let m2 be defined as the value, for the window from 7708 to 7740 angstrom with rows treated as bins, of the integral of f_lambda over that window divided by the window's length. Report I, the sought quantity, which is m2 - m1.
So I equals 0.38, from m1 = 19.8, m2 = 20.2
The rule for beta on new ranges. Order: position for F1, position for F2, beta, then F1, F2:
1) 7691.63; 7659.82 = 1.4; 20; 18.64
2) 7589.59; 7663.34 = 3.5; 22.83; 19.34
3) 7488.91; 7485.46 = 1.7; 20.23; 18.53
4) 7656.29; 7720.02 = -6.6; 15.95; 22.52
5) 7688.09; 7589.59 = -3.8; 19.04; 22.83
